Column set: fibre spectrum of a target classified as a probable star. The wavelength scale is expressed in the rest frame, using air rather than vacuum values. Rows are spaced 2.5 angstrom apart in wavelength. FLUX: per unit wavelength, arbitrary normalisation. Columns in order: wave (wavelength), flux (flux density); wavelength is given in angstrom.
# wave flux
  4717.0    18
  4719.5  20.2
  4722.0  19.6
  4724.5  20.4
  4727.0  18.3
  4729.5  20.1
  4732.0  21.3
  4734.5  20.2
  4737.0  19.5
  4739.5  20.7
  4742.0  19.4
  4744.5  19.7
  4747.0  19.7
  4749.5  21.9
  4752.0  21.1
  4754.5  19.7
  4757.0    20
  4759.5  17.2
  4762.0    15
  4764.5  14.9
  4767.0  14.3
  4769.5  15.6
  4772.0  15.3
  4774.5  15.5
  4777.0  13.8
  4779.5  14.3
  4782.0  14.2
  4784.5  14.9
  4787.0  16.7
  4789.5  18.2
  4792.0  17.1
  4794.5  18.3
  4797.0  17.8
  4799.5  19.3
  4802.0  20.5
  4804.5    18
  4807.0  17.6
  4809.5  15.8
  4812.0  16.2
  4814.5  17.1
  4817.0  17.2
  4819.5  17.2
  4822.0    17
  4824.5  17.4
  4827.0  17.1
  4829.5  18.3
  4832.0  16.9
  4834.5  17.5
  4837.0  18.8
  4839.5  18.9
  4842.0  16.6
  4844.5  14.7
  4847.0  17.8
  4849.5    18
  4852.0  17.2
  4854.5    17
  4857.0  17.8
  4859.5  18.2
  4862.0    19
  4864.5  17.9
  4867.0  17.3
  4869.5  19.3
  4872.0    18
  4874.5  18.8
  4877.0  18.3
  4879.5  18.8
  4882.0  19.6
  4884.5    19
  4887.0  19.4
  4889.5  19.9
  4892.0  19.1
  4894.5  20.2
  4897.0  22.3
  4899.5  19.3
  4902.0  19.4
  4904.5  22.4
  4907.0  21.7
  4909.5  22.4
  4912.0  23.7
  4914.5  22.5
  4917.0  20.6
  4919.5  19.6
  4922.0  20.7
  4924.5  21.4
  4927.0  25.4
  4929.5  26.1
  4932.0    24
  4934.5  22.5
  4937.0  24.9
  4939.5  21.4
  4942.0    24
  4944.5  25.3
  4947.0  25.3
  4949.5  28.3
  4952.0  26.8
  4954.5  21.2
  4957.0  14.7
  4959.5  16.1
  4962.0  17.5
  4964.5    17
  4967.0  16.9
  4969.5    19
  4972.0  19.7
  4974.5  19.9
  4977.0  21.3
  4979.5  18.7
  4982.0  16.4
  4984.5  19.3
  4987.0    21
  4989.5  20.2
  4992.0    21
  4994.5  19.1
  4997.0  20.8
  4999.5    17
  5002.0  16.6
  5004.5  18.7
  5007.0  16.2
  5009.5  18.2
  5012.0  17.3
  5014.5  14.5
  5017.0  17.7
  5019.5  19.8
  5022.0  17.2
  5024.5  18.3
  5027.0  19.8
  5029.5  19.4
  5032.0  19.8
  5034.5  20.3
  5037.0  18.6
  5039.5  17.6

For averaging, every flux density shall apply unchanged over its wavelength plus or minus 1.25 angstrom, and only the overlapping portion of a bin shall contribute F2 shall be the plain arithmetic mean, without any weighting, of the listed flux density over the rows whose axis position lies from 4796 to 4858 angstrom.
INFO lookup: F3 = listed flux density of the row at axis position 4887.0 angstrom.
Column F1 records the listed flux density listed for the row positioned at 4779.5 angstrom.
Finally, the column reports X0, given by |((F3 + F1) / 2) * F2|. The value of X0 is 295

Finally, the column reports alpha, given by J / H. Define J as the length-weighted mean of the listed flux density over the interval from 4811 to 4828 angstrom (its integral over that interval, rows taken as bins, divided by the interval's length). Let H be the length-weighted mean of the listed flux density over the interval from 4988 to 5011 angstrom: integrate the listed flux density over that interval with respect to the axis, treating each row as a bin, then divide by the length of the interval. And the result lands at 0.91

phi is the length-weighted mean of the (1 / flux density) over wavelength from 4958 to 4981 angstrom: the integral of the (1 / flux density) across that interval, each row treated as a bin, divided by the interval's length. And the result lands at 0.0548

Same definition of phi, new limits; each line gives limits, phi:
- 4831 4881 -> 0.0562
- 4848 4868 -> 0.0562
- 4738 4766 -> 0.0535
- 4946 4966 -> 0.0509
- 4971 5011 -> 0.0531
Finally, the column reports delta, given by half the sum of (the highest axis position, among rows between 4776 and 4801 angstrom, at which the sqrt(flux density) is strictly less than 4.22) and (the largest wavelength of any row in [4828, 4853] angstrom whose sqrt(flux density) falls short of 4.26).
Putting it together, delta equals 4824.5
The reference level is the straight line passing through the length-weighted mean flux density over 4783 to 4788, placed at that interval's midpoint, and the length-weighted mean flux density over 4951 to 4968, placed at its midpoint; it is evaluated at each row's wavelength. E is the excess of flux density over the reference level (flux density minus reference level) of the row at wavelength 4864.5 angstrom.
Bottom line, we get 0.9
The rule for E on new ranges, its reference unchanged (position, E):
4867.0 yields 0.3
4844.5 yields -1.9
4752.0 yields 6.0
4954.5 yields 2.8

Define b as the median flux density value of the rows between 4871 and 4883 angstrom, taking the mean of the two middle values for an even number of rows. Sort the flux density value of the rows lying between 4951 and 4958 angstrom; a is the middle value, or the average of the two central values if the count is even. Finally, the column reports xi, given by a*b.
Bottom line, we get 399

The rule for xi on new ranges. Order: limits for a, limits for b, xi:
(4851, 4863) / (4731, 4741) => 364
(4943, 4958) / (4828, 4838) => 453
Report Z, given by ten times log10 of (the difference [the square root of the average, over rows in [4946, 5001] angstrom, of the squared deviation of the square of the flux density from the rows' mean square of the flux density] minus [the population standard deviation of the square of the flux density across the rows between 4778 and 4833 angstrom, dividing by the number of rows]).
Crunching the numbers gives 19.7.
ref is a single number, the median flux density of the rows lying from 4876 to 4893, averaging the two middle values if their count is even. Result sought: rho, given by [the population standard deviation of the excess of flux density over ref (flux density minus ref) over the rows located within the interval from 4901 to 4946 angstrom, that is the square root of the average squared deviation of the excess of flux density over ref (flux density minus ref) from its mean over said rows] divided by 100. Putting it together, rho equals 0.019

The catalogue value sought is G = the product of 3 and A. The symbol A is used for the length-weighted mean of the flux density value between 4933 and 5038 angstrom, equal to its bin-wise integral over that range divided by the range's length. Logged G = 59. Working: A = 19.7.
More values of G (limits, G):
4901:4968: 66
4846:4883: 55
